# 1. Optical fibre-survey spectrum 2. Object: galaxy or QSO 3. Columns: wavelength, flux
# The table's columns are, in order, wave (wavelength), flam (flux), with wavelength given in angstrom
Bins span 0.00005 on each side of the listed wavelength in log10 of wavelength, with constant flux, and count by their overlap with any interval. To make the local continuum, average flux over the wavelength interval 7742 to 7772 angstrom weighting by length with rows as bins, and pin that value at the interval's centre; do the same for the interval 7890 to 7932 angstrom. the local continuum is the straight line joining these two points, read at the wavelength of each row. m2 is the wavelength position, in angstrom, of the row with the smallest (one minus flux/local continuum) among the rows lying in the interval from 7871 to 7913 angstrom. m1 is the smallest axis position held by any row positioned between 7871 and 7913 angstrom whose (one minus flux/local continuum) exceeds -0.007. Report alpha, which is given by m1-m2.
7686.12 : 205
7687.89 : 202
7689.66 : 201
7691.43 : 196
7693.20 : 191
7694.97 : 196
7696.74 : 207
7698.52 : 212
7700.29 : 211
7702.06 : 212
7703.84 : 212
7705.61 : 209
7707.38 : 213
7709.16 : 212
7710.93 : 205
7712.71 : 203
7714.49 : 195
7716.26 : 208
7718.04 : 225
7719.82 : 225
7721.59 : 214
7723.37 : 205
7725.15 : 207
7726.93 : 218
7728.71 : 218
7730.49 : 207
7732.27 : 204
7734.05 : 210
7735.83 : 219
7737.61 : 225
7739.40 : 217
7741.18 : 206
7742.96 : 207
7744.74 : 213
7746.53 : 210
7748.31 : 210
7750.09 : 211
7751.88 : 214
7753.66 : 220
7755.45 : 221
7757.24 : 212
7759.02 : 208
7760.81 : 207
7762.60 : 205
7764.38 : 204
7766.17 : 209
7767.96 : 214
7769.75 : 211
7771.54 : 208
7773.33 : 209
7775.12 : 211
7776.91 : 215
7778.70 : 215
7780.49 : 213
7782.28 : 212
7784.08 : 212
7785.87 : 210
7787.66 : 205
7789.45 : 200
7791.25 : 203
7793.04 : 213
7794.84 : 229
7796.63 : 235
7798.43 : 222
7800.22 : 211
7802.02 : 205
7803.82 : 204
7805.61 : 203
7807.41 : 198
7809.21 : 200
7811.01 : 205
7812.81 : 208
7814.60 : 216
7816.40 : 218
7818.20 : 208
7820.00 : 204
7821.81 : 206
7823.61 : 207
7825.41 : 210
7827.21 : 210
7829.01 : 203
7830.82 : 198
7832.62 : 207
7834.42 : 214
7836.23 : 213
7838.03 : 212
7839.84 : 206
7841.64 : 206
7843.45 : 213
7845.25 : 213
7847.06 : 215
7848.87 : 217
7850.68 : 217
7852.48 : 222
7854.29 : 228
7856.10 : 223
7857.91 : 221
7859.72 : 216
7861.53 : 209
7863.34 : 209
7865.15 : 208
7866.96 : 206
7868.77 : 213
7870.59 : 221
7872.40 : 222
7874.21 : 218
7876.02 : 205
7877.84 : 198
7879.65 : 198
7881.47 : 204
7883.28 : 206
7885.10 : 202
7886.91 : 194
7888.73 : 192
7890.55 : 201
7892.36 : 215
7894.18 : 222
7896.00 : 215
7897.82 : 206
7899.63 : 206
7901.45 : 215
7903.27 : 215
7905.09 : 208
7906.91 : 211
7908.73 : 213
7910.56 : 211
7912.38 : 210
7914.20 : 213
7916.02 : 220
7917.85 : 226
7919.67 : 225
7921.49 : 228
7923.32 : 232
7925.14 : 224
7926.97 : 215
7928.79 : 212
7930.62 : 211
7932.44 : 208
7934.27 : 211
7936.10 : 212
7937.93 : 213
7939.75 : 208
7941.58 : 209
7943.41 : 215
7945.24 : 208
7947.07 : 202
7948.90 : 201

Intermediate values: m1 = 7876.02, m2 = 7872.40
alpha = 3.6 angstrom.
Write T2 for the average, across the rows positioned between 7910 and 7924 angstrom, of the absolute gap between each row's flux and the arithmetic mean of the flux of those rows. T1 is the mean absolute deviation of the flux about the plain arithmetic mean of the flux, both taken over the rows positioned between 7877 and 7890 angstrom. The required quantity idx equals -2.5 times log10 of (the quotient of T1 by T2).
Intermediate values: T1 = 4.2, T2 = 7.1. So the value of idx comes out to 0.6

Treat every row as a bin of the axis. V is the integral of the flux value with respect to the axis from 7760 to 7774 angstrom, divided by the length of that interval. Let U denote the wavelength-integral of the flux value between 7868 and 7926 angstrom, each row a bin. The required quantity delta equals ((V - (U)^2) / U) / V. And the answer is -59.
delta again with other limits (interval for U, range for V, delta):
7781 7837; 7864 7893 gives -57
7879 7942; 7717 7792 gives -63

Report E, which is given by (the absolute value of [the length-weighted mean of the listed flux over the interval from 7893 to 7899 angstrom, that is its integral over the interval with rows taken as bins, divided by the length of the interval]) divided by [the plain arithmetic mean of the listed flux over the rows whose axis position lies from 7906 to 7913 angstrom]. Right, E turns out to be 1.01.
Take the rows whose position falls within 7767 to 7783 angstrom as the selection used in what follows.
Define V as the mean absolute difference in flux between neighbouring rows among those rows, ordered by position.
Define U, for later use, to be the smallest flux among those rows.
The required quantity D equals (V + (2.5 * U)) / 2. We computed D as 261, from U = 208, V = 2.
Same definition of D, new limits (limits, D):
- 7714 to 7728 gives 248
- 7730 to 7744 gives 258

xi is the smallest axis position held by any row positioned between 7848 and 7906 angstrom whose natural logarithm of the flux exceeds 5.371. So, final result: 7848.87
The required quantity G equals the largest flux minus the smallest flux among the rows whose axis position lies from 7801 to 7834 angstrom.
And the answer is 20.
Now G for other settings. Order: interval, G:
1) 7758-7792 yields 15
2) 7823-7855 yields 30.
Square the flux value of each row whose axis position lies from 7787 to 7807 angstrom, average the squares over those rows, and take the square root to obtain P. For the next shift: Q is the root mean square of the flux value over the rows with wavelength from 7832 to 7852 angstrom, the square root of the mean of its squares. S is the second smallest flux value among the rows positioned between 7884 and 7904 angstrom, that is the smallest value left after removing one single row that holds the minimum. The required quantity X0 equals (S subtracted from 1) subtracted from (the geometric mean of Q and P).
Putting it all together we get 405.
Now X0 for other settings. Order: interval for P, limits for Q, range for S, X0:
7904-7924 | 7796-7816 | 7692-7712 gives 409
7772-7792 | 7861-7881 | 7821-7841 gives 412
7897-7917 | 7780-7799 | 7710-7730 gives 415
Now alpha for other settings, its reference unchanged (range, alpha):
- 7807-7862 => -46.9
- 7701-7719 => -12.4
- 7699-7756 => -12.4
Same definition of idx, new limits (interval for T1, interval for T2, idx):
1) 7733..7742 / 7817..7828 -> -1.3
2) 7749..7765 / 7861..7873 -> 0.1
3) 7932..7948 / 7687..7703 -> 0.9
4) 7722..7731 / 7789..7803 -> 0.7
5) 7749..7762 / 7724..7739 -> 0.4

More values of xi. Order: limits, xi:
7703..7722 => 7718.04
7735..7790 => 7735.83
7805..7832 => 7814.60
